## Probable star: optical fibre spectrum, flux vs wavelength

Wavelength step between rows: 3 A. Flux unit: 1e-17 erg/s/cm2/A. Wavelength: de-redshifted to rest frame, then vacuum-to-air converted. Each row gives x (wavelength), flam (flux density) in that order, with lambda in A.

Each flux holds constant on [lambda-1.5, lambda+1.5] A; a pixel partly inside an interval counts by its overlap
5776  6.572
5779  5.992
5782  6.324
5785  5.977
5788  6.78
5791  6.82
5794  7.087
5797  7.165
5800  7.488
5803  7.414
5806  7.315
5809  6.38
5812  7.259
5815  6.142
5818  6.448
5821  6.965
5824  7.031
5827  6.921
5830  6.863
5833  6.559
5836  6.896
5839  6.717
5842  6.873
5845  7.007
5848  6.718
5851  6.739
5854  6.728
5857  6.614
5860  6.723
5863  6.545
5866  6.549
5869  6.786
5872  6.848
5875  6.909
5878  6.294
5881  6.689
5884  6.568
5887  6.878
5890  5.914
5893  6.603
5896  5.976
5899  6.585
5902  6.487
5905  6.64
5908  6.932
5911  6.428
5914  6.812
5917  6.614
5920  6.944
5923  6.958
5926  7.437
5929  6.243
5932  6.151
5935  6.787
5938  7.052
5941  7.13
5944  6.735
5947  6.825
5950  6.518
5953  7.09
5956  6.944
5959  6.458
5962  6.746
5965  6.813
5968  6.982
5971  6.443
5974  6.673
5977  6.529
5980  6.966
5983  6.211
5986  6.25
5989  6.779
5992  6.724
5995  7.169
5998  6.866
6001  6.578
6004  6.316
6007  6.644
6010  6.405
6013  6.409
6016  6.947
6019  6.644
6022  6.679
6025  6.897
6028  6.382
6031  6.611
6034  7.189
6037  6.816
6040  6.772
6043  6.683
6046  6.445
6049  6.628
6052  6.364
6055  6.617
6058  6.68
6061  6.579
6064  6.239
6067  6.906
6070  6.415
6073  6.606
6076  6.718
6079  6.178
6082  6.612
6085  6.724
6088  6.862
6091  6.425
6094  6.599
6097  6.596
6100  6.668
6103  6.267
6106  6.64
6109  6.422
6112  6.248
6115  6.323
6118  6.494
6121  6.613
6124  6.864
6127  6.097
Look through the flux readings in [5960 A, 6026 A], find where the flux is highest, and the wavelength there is 5995 A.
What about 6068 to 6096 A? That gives 6088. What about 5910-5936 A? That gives 5926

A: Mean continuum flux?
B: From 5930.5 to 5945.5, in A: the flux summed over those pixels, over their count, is 6.77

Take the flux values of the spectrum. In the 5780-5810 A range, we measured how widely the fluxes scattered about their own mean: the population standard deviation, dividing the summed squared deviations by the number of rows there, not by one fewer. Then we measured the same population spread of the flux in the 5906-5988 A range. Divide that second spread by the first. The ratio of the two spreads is 0.64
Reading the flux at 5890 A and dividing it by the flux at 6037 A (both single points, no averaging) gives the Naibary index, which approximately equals 0.87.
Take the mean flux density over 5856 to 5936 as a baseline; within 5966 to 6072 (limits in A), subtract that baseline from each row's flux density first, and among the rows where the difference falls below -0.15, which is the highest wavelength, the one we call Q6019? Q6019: 6070 A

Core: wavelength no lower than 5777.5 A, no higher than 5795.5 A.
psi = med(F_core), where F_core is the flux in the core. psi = 6.55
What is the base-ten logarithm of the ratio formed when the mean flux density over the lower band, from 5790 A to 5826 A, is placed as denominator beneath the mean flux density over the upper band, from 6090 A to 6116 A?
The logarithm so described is -0.032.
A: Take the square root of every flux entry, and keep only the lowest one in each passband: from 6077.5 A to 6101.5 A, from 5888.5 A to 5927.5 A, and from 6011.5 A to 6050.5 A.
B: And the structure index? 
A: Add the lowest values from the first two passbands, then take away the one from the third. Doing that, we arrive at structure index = 2.39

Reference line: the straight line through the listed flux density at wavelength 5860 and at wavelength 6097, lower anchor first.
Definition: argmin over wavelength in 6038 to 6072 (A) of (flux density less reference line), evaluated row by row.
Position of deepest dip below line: 6064 A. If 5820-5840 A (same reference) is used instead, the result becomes 5833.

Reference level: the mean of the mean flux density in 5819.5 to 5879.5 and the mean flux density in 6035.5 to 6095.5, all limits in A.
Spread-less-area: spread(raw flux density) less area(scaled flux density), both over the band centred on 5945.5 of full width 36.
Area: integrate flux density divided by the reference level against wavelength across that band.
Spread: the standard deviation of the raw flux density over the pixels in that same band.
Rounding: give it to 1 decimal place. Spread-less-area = -35.9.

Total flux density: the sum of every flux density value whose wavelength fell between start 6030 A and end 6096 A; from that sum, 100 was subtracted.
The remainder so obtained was 45.7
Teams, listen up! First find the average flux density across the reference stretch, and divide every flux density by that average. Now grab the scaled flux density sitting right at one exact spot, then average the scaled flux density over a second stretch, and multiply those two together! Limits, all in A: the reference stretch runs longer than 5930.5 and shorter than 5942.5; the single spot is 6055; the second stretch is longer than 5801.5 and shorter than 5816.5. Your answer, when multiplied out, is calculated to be 0.99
